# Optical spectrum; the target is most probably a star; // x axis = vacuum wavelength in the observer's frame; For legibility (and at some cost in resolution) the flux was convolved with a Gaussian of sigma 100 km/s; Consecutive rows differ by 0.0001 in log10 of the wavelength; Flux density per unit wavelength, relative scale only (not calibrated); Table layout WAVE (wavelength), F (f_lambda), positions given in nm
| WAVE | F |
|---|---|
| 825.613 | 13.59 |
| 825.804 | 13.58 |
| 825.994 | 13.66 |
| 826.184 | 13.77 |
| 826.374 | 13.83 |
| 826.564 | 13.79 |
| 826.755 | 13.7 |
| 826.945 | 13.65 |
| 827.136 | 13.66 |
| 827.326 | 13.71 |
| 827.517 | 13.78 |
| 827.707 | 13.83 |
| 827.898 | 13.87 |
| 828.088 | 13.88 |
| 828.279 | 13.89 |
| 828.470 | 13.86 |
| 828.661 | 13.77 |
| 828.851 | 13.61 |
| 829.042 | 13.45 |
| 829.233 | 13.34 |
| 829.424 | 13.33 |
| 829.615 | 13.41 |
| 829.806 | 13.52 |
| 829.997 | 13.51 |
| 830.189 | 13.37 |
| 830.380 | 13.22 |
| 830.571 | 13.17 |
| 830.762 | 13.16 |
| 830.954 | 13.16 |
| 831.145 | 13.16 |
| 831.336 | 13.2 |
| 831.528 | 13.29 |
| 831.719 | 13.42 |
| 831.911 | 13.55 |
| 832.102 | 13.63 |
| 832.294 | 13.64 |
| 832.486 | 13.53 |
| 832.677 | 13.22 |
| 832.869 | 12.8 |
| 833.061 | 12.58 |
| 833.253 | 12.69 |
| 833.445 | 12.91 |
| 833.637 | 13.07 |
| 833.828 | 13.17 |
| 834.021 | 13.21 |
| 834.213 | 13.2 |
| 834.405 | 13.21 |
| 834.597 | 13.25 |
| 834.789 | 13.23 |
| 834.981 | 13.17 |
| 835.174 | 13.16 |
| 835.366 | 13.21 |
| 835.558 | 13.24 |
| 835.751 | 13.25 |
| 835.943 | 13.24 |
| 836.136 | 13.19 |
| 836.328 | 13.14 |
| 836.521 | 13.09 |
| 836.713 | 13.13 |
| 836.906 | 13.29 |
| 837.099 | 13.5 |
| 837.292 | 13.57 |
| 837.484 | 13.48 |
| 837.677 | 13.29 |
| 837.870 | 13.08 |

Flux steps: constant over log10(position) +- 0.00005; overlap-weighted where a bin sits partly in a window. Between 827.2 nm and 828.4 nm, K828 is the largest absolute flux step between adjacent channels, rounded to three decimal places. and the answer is 0.070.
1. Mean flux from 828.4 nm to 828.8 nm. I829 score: 13.8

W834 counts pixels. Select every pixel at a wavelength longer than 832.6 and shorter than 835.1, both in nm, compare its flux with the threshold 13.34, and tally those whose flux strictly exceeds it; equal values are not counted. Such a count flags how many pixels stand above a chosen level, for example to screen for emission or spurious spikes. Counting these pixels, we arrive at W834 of 0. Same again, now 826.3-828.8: 13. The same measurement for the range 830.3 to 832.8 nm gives 5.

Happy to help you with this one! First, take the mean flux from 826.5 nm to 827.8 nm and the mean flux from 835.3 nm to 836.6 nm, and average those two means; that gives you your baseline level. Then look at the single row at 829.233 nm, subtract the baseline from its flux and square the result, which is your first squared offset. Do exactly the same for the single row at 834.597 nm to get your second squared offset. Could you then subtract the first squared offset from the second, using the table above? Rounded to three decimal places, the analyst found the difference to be 0.030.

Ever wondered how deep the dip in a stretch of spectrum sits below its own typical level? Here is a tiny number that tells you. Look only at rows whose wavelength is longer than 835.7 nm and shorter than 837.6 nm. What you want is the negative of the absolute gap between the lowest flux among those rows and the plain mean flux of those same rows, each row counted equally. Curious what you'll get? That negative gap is -0.20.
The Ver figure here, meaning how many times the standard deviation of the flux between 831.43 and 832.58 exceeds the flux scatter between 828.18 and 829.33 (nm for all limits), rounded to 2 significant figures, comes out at 0.59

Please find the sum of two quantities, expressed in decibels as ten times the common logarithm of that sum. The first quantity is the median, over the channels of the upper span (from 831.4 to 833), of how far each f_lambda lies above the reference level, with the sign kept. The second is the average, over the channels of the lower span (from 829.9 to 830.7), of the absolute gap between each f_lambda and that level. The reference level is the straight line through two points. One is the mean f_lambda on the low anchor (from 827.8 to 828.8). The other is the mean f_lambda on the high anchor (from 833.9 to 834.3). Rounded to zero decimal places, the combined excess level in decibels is -5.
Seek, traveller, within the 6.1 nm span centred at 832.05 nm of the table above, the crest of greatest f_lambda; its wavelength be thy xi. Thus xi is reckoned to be 832.294 nm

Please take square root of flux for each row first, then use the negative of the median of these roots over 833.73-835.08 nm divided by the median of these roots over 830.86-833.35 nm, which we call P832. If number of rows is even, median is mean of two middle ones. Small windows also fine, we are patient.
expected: -1.000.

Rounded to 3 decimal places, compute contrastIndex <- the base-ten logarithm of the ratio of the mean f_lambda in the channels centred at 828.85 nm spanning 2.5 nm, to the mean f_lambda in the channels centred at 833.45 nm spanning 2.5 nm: 0.017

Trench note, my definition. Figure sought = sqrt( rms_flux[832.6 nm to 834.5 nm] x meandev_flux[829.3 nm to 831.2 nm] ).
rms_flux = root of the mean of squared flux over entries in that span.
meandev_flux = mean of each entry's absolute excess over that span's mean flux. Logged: 1.29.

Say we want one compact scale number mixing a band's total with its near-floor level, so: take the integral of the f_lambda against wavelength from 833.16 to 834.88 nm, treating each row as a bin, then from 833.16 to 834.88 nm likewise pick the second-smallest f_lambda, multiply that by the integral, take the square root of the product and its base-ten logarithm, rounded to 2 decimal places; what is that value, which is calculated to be 1.23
